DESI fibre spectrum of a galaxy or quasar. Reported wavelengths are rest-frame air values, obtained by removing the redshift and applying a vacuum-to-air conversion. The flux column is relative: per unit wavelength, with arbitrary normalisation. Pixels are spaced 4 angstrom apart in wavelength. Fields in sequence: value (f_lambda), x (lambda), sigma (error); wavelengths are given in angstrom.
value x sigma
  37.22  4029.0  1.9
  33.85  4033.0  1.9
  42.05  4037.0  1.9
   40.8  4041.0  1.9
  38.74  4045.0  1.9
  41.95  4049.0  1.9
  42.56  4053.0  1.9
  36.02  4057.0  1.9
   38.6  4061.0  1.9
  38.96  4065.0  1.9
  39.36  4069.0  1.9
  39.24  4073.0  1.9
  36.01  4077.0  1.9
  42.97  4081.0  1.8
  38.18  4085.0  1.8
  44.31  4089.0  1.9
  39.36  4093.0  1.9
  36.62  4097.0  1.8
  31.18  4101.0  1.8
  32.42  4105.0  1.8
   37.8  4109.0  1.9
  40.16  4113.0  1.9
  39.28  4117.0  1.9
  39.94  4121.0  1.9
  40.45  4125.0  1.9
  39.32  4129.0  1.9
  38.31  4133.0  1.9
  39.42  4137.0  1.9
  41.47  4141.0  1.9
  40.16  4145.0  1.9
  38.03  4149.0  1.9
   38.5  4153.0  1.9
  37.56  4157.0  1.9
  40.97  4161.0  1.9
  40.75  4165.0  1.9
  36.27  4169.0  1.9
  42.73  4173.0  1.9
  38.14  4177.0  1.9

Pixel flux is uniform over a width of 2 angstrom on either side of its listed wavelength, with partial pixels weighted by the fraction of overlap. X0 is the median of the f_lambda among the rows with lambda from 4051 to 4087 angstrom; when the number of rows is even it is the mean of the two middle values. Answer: 39.0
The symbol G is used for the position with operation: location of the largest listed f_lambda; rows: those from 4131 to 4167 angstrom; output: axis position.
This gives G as 4141.0 angstrom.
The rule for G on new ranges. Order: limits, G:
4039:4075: 4053.0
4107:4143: 4141.0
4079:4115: 4089.0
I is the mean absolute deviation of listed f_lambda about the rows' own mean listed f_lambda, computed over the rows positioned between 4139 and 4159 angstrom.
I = 1.3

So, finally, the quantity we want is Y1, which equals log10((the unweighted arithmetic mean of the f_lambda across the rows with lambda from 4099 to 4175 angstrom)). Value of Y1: 1.59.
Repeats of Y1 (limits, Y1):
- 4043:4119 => 1.59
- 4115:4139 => 1.60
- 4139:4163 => 1.60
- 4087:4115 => 1.57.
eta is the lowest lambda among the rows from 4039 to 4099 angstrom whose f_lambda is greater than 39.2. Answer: 4041.0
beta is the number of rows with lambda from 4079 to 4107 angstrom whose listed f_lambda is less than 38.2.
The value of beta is 4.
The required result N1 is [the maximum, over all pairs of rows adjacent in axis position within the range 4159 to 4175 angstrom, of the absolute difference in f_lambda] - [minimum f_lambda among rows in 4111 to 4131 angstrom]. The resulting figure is -33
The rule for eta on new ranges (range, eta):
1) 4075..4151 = 4081.0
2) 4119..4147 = 4121.0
